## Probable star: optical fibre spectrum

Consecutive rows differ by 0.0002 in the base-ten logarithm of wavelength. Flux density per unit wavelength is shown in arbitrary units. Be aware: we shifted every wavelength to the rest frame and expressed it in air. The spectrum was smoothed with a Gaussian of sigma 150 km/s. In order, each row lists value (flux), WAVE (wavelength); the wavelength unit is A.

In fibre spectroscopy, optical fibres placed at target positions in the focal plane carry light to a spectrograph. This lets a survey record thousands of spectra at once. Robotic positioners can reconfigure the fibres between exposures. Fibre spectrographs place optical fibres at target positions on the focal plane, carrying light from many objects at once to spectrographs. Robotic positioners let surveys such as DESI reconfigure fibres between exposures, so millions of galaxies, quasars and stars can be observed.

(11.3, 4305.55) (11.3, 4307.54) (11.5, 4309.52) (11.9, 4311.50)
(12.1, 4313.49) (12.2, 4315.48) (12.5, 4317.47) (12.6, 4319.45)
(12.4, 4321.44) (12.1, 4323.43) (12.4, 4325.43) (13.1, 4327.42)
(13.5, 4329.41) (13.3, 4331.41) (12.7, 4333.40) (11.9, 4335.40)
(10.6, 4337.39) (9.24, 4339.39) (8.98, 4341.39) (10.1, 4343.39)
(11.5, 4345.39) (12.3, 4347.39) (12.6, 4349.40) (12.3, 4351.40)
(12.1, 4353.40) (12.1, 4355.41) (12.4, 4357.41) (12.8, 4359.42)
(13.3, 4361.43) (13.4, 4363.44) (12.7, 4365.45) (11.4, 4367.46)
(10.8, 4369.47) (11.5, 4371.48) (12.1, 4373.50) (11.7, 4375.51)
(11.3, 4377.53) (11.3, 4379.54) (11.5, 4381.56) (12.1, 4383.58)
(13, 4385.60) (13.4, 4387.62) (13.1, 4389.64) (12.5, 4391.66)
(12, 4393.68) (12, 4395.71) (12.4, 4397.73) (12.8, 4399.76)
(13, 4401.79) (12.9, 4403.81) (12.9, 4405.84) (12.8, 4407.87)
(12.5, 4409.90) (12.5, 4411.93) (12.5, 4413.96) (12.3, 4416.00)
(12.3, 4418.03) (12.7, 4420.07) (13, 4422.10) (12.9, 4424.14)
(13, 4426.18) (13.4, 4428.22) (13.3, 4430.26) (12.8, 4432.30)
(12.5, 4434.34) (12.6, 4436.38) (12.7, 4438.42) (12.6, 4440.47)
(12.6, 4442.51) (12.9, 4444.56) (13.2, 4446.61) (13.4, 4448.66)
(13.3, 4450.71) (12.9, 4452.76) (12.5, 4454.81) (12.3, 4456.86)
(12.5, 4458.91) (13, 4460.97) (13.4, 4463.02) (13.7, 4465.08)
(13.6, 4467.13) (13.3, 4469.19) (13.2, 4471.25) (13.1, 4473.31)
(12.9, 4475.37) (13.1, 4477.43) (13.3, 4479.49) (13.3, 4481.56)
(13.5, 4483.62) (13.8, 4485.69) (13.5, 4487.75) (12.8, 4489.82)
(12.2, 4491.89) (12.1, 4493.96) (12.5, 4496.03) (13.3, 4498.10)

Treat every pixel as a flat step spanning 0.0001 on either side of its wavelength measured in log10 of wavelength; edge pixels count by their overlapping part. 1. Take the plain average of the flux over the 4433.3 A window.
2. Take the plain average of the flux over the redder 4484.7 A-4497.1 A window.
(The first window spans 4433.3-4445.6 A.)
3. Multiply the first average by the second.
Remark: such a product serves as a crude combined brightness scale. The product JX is 162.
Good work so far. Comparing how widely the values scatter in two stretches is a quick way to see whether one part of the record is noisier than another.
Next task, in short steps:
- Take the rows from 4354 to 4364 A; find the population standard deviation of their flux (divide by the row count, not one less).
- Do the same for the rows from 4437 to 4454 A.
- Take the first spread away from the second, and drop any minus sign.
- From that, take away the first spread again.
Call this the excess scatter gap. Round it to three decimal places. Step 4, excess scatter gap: -0.296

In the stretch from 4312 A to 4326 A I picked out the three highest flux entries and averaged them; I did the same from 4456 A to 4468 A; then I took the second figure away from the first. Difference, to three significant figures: -1.07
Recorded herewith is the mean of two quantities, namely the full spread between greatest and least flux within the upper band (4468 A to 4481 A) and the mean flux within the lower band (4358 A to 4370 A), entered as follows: 6.4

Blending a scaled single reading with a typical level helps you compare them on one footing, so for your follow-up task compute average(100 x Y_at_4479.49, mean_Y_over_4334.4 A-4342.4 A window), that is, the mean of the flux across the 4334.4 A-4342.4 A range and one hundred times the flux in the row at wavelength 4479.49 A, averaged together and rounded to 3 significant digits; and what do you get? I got 670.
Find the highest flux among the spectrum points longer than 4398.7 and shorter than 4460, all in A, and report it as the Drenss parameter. 13.4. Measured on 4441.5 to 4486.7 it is 13.8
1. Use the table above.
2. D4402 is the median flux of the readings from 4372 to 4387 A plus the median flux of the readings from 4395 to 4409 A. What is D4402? 24.5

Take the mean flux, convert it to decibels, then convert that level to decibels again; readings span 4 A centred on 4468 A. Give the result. 10.5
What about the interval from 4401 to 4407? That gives 10.5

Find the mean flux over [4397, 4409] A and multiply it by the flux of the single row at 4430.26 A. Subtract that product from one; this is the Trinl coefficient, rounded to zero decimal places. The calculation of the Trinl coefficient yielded -169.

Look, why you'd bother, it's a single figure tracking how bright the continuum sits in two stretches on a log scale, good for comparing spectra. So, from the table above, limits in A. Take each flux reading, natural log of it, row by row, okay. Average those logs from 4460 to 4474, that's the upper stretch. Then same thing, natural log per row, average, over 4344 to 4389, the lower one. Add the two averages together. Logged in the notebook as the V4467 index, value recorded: 5.09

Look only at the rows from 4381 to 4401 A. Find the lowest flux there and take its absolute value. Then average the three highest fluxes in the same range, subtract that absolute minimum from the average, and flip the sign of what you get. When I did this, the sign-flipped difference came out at -1.7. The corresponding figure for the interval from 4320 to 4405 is -4.5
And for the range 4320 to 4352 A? -4.3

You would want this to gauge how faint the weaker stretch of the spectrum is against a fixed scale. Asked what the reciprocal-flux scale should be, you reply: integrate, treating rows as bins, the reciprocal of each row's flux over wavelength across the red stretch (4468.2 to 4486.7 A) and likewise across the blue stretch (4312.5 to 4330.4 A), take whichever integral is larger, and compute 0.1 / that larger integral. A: 0.0700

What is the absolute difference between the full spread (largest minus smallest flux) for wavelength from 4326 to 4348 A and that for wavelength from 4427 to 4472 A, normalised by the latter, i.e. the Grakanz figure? 2.2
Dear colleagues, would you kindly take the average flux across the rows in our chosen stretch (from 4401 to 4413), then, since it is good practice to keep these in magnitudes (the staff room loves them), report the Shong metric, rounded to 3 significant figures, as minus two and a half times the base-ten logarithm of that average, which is -2.77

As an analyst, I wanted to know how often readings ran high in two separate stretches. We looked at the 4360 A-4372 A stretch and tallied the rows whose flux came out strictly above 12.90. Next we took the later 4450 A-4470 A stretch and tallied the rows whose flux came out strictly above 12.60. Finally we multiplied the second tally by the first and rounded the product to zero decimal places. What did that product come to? 14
